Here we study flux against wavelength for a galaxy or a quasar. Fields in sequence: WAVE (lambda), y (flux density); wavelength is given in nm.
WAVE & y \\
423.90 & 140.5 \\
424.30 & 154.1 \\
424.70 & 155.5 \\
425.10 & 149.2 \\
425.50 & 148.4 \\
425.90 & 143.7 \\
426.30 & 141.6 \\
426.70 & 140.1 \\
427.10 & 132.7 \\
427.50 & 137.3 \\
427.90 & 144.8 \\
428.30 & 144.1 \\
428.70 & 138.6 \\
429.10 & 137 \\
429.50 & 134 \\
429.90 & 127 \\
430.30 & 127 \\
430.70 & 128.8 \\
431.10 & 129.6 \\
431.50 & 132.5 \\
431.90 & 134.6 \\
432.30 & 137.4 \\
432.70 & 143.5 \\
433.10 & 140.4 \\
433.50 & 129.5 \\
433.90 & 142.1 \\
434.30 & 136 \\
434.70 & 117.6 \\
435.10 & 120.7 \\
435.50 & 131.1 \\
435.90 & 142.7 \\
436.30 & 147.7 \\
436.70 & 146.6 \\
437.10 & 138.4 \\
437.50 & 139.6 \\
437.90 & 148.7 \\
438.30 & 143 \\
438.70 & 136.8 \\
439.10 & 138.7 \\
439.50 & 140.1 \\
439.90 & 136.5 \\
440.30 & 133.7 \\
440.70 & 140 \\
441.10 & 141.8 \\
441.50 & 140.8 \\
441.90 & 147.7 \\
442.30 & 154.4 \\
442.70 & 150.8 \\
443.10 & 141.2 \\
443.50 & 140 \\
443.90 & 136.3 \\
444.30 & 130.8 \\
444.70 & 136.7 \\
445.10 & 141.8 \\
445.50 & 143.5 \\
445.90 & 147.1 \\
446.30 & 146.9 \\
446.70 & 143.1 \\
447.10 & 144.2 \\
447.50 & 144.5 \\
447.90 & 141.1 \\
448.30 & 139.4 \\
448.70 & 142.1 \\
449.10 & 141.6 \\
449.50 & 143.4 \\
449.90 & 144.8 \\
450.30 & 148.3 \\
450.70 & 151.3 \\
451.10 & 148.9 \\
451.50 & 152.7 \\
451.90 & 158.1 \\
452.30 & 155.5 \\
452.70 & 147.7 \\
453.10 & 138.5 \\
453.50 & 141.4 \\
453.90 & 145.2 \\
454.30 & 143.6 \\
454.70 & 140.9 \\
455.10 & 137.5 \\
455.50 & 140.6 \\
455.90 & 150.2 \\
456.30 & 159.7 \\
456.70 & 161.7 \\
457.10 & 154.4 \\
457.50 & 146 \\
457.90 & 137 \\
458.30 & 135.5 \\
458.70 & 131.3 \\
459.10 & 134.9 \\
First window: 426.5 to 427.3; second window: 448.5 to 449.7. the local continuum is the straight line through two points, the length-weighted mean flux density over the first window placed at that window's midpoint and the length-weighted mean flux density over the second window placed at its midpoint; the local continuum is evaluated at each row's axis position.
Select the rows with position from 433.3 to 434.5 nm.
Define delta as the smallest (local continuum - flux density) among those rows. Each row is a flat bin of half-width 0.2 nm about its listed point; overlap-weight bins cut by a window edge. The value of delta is -4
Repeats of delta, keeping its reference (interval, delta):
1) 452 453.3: -12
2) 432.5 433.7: -6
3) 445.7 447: -6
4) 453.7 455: -2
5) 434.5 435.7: 8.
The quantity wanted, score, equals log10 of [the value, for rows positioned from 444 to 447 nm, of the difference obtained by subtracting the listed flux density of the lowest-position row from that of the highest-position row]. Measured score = 1.1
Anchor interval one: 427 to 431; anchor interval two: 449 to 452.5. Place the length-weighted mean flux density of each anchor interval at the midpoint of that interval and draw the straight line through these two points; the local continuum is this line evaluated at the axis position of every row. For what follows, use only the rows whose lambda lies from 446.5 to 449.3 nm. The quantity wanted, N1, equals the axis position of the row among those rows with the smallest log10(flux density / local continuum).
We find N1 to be 448.30 nm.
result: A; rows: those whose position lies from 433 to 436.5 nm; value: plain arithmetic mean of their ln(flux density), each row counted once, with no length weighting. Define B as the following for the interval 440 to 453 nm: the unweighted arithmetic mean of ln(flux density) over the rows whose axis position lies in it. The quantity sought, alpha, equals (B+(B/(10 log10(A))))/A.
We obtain 1.16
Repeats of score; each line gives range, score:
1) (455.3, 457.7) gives 0.7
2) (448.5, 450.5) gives 0.8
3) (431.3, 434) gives 1.0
